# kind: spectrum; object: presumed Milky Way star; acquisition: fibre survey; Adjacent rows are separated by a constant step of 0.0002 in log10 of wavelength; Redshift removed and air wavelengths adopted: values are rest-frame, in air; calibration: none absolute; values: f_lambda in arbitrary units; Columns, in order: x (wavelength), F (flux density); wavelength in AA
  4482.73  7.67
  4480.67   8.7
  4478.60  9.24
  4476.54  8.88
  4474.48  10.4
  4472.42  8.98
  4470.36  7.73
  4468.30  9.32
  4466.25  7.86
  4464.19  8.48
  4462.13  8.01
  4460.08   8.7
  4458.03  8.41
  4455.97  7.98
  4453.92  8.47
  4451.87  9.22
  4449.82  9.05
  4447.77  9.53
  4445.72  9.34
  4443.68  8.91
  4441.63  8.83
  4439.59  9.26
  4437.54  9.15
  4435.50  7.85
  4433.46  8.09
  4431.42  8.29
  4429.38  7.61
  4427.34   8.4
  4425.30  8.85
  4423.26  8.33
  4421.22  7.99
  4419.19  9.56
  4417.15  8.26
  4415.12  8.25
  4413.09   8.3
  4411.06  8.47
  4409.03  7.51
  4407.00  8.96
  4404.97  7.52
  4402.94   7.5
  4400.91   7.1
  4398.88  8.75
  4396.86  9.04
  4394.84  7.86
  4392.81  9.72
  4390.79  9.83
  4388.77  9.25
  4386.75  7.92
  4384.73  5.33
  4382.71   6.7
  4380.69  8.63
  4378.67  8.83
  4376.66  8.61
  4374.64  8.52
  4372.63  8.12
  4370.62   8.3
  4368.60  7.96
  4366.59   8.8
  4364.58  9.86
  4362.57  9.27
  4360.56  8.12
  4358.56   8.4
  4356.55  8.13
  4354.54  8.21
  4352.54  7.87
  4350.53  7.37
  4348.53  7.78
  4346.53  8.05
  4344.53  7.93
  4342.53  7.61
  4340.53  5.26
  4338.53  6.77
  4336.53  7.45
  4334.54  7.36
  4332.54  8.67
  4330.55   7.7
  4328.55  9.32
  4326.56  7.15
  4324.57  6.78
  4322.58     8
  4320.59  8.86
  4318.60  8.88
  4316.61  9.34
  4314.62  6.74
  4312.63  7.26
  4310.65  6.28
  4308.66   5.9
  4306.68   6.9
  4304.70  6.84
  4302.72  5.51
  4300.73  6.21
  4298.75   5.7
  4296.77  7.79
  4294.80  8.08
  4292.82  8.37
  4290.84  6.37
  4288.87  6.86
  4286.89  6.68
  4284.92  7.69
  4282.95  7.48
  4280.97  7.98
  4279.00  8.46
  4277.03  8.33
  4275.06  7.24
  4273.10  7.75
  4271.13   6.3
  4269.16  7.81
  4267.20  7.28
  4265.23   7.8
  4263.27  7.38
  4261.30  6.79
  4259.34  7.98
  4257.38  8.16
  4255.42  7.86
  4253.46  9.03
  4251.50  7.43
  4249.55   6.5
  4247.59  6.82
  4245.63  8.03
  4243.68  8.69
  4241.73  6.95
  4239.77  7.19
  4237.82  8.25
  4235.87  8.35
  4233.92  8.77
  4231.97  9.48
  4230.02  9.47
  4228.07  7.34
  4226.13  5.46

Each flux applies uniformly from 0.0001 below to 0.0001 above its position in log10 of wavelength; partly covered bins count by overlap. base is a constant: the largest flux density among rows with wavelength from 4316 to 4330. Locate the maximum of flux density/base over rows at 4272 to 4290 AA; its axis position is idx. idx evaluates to 4279.00 AA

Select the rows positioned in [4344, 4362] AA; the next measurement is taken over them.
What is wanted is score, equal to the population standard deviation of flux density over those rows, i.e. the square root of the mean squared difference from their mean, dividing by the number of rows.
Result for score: 0.28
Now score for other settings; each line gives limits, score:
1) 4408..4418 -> 0.33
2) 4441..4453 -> 0.24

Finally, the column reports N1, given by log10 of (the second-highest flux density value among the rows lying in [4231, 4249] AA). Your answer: 0.94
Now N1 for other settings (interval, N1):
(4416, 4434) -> 0.95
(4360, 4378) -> 0.97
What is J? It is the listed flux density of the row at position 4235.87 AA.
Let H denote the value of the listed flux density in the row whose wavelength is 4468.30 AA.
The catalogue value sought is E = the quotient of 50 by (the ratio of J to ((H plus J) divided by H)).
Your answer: 11.35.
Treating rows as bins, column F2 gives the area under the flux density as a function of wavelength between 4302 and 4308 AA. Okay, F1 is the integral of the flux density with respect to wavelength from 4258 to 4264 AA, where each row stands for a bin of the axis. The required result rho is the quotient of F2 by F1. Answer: 0.867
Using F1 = 45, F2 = 39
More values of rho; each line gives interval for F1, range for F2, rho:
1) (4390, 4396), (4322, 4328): 0.814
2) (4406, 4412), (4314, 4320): 1.017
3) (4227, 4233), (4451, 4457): 0.980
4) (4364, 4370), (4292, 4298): 0.912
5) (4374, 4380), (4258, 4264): 0.858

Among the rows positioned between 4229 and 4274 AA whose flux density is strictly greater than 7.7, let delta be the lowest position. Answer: 4230.02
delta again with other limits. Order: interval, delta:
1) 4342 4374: 4344.53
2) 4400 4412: 4407.00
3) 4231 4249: 4231.97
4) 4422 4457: 4423.26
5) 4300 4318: 4316.61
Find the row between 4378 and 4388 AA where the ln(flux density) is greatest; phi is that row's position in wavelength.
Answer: 4378.67 AA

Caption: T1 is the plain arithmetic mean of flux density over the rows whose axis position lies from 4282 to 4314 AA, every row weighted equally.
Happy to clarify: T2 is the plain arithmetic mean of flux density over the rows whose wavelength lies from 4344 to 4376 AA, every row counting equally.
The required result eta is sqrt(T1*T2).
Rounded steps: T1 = 6.87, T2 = 8.29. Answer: 7.55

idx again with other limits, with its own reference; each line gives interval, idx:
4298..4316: 4312.63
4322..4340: 4328.55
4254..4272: 4257.38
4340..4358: 4354.54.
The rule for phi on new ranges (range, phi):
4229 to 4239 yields 4231.97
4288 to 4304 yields 4292.82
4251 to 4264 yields 4253.46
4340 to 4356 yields 4354.54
